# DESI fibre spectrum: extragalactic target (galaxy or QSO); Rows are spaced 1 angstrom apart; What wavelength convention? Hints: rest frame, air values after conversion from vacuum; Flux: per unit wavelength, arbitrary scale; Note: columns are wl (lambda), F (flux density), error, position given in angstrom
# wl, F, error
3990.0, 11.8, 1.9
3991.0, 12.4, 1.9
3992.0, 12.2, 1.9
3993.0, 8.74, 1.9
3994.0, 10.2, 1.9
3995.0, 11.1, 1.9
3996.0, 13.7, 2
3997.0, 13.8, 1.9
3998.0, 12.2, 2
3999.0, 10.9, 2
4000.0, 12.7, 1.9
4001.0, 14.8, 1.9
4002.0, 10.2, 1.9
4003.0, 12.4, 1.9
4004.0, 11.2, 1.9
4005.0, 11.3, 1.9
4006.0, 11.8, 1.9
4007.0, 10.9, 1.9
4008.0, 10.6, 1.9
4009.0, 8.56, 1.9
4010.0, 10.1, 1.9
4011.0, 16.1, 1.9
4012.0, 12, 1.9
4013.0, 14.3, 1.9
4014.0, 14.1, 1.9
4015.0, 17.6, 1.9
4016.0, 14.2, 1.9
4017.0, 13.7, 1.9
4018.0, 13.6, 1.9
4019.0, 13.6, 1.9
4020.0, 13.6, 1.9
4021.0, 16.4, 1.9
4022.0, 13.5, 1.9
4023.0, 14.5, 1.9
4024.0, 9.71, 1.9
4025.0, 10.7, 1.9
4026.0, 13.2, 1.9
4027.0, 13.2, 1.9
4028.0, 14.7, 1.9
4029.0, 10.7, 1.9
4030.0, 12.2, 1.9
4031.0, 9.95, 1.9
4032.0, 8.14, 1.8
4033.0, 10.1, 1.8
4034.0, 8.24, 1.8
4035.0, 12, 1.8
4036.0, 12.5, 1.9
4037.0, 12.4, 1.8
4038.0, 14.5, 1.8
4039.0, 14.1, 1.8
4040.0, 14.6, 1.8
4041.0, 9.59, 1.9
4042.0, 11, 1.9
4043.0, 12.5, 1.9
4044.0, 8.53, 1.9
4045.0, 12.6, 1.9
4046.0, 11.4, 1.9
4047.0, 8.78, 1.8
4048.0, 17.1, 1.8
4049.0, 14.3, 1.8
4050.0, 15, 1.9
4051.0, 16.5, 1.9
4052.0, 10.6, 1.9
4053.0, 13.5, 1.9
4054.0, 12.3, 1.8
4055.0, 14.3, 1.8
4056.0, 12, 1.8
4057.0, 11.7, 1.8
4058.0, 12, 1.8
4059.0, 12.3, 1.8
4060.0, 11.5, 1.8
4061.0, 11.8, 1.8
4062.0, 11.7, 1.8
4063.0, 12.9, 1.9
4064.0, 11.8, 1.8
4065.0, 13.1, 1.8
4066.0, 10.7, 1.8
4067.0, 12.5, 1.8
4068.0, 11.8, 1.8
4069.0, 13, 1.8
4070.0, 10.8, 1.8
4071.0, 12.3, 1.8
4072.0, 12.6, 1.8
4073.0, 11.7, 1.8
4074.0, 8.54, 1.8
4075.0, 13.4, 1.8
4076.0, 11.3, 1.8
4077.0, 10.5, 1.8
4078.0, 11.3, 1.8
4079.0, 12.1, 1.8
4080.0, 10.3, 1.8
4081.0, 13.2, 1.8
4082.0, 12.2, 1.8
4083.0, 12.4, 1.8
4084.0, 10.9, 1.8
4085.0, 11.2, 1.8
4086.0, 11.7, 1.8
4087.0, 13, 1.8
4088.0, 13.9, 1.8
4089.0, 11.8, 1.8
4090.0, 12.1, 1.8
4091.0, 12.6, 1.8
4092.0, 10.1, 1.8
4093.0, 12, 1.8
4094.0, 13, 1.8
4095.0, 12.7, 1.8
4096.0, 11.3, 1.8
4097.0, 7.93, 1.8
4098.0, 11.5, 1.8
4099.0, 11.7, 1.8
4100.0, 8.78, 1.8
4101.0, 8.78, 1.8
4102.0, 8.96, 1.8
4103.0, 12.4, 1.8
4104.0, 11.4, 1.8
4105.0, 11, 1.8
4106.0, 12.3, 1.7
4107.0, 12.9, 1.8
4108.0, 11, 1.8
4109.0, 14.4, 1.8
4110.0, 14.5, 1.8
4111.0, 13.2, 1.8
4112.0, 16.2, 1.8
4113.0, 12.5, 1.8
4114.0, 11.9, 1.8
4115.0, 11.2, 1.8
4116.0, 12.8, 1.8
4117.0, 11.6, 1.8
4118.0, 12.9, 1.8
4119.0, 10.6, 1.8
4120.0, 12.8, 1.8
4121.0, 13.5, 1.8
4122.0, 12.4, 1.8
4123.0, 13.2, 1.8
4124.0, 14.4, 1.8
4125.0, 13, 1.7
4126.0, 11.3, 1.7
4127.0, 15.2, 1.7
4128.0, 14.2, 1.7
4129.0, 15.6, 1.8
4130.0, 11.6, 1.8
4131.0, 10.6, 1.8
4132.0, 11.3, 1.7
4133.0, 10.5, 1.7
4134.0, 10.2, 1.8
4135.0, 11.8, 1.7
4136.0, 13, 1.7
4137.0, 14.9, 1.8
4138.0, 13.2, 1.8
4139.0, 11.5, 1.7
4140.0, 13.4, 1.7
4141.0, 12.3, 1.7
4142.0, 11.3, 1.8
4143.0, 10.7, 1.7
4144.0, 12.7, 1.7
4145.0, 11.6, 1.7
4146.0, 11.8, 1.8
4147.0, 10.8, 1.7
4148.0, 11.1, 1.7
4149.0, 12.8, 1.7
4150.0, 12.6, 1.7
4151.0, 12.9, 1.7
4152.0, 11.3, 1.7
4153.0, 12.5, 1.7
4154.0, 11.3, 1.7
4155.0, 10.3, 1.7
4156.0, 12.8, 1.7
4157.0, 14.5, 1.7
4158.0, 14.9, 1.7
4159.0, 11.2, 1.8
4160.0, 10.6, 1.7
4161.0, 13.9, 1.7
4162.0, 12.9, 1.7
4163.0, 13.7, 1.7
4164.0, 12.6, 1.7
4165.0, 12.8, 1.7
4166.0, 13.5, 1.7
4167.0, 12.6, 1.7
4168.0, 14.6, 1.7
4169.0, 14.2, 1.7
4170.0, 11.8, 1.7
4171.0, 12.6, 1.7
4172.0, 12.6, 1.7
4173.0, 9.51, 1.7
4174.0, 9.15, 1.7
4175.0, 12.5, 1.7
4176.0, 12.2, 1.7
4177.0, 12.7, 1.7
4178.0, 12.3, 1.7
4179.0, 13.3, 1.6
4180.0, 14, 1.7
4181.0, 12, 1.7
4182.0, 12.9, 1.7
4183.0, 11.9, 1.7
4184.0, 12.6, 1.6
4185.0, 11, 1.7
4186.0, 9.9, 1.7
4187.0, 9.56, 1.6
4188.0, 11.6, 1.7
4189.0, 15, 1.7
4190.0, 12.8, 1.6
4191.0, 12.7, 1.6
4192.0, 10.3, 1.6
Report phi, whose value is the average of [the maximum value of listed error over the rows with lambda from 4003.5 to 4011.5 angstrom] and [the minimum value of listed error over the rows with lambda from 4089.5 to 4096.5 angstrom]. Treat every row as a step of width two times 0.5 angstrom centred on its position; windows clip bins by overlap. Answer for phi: 1.85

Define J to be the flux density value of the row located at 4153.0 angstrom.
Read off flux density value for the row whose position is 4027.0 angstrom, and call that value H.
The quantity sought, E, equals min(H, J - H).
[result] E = -1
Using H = 13.2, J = 12.5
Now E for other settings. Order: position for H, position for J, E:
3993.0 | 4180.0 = 5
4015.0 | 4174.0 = -8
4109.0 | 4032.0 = -6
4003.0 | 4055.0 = 2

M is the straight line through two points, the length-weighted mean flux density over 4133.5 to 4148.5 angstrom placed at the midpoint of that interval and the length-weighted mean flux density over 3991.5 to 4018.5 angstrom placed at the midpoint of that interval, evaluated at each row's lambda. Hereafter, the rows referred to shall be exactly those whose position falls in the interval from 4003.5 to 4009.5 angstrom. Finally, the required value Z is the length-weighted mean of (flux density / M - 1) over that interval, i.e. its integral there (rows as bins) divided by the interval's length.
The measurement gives -0.13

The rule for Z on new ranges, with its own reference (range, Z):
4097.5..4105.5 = -0.13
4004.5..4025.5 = 0.05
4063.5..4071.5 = -0.02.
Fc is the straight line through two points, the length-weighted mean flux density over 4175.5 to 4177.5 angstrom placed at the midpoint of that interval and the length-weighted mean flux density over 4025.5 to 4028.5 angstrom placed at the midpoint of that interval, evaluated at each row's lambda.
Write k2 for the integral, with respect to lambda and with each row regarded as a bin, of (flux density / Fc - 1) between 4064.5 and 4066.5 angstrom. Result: -0.2 angstrom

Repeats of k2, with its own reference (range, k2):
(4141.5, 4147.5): -0.6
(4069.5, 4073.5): -0.4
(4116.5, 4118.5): -0.1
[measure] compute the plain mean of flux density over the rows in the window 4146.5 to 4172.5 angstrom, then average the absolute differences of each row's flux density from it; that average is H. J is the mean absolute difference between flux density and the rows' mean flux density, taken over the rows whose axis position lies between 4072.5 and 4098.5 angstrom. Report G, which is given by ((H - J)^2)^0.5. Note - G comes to 0.1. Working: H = 1.0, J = 1.01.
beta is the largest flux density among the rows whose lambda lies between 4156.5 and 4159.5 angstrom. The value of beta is 14.9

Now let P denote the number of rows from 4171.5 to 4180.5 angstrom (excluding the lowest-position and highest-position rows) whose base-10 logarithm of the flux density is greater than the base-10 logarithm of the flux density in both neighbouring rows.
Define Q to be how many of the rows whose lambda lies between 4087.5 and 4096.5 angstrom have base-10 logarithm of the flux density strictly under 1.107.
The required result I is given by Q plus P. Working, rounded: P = 2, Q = 7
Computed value 9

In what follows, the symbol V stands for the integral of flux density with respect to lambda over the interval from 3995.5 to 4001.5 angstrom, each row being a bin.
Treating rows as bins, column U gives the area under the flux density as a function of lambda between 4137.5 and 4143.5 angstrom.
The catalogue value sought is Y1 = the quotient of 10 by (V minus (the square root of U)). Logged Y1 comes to 0.144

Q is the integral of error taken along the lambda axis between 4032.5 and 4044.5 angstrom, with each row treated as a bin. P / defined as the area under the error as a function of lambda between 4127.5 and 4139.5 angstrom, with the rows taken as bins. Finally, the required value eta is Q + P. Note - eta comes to 43.1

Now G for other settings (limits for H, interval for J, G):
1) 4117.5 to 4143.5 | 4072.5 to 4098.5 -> 0.3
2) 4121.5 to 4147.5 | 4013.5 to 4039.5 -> 0.5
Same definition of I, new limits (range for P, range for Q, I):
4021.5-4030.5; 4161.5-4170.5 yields 5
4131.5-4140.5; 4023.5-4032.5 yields 7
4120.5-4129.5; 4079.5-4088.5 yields 8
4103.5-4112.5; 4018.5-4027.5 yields 4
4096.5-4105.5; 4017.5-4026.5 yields 4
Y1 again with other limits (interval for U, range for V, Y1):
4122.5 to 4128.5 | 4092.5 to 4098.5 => 0.168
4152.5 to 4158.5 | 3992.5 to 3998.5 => 0.164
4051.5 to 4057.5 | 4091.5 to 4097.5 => 0.171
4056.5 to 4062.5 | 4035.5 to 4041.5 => 0.144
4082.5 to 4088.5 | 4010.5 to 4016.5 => 0.125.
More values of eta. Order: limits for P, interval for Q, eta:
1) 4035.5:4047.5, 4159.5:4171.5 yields 42.7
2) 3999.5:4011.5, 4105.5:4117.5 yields 44.3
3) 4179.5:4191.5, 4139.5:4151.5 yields 40.6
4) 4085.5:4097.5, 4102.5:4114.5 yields 43.1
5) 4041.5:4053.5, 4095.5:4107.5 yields 44.0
